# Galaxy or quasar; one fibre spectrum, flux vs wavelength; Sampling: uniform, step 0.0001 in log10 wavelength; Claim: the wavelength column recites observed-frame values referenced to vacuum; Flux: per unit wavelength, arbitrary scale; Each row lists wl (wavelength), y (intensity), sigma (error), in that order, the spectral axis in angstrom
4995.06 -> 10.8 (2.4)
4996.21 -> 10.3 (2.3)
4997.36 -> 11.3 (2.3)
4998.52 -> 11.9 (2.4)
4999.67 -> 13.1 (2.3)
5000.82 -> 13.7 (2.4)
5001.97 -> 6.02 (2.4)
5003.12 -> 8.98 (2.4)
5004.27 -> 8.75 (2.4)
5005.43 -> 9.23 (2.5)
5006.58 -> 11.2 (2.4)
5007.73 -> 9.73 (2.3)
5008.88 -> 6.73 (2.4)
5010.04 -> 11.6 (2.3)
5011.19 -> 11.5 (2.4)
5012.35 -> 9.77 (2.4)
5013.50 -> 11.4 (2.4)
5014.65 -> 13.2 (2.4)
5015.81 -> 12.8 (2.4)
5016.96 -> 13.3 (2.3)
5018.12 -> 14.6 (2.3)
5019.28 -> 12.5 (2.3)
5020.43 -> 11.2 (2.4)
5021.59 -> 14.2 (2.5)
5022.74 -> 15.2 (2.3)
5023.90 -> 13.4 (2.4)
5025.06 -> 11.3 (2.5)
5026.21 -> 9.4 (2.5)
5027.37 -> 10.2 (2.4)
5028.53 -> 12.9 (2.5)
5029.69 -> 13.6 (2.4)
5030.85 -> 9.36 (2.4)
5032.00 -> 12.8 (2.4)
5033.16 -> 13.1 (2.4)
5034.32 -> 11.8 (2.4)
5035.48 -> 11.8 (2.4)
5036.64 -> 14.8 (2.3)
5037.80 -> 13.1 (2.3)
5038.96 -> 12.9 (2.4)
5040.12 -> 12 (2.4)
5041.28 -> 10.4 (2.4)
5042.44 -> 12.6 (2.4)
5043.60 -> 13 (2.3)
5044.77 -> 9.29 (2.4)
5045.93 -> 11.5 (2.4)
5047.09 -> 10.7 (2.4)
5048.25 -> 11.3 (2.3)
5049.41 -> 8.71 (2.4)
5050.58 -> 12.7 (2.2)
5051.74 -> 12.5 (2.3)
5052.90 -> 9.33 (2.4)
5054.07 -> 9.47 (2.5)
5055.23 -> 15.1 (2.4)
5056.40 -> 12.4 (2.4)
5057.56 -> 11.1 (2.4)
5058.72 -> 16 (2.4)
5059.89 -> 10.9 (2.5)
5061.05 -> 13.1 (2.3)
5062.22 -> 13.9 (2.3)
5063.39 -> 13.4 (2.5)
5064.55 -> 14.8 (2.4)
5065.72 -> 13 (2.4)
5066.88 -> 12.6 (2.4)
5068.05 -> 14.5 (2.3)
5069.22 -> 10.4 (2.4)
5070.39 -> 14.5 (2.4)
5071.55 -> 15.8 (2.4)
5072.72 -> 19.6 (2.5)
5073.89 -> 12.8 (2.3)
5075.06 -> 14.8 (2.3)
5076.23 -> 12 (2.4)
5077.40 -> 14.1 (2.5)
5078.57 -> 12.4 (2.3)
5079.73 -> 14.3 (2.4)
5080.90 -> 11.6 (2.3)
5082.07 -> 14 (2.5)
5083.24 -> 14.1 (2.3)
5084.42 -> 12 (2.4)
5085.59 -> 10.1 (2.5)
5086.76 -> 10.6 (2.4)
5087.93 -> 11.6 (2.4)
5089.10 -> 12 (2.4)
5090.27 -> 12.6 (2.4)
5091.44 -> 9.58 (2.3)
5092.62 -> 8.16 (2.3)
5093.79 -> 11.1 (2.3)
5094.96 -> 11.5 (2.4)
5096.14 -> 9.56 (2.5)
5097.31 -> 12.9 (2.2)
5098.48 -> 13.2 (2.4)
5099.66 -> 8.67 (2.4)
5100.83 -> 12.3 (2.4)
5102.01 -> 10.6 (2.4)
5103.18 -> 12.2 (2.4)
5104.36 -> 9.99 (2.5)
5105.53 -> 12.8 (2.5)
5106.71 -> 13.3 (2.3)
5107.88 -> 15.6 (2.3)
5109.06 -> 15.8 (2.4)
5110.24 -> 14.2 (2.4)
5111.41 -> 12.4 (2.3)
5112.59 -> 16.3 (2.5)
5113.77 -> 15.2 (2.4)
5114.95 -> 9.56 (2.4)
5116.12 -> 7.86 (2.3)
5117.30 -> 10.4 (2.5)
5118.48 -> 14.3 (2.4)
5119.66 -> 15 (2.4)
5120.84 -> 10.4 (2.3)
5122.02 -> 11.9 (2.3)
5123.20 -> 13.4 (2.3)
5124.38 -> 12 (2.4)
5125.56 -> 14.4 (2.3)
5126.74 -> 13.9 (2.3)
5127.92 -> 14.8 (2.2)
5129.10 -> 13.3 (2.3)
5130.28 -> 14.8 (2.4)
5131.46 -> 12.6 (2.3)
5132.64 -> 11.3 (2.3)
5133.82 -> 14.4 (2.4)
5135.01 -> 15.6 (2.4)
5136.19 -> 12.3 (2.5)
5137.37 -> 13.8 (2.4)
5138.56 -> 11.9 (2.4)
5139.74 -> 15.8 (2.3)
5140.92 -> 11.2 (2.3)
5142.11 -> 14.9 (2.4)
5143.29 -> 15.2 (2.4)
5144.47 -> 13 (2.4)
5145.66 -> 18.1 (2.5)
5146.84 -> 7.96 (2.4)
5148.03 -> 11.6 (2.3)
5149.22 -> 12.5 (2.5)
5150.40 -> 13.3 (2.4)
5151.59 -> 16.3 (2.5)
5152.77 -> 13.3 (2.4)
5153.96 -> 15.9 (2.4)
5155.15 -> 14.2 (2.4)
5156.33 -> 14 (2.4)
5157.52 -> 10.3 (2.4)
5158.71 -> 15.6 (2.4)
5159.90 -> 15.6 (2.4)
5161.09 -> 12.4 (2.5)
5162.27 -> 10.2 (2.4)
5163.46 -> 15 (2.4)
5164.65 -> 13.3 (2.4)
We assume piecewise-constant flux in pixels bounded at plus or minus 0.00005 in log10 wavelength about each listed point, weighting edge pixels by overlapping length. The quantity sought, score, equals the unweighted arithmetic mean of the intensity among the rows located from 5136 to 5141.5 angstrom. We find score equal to 13.0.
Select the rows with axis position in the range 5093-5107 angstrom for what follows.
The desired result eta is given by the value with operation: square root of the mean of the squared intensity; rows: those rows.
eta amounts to 11.6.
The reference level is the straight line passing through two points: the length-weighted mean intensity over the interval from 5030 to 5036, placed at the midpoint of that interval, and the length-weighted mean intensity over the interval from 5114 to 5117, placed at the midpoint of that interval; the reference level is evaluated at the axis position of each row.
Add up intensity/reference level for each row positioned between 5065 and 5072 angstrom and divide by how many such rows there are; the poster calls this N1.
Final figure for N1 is 1.23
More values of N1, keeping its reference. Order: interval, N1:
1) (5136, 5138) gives 1.44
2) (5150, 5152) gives 1.70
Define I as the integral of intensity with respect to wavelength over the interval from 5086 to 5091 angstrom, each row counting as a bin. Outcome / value 58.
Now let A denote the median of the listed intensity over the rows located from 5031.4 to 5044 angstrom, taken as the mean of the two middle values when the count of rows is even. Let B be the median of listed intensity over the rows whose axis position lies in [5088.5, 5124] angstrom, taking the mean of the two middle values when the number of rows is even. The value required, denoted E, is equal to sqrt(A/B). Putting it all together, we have 1.02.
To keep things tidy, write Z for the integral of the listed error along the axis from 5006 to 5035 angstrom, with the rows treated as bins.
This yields 69.4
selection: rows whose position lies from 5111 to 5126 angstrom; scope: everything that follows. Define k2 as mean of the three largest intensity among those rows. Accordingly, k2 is 15.5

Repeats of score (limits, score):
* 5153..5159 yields 14.0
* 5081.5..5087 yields 12.2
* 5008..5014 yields 10.2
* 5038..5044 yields 12.2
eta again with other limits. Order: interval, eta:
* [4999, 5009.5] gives 10.0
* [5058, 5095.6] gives 13.1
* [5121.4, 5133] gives 13.3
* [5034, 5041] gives 12.8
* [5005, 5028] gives 11.8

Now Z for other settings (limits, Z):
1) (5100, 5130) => 71.1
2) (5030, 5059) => 68.9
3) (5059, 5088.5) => 70.6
